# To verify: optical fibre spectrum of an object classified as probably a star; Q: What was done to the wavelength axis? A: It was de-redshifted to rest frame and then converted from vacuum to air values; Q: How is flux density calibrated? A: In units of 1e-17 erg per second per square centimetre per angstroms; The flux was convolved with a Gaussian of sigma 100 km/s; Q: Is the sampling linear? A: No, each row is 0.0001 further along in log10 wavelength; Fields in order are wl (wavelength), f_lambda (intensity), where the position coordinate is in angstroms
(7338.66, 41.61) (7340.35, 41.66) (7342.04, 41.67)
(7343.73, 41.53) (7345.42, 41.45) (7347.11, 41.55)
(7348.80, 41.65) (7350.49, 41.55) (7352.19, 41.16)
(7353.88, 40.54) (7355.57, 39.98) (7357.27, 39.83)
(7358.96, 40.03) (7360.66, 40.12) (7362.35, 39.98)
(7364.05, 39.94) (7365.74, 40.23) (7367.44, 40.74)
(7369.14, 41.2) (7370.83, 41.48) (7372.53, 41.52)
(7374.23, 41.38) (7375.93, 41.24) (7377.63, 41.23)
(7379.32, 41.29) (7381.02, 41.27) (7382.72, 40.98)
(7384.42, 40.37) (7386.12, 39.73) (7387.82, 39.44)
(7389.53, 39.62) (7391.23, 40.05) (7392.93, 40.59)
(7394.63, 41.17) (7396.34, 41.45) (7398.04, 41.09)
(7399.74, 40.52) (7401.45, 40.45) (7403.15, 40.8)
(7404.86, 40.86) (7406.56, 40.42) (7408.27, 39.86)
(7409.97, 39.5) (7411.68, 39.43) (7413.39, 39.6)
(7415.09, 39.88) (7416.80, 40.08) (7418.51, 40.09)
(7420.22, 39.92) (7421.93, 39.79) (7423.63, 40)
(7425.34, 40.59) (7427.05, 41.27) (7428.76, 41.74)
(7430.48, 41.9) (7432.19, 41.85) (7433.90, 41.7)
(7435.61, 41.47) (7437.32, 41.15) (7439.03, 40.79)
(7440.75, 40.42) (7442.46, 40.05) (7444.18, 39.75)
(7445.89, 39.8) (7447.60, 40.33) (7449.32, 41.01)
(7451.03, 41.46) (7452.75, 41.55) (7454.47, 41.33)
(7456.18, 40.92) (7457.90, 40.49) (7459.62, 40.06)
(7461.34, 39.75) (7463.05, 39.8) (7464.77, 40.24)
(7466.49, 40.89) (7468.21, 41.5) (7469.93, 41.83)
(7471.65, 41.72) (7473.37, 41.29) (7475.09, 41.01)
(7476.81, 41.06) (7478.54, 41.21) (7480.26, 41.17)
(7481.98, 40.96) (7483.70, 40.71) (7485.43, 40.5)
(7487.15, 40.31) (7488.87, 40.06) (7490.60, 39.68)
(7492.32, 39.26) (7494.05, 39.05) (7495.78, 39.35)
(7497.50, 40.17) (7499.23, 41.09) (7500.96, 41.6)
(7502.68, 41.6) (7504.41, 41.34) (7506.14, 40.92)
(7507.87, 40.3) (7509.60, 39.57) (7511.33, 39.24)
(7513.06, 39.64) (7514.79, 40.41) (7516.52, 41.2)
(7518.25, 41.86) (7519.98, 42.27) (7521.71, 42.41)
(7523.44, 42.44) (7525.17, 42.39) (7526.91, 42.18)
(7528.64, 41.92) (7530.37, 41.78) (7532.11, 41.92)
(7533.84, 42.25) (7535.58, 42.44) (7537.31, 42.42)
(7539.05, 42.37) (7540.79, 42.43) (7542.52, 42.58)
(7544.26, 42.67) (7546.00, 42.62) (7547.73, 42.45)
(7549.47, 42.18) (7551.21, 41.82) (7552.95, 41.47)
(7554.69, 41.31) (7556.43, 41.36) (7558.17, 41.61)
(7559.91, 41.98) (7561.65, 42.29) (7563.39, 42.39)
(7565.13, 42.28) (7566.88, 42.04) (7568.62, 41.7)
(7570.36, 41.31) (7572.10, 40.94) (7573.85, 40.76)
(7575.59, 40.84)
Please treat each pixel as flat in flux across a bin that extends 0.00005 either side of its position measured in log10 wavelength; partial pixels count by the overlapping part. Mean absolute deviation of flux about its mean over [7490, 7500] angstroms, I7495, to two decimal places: 0.58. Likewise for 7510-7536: 0.80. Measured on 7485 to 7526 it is 0.96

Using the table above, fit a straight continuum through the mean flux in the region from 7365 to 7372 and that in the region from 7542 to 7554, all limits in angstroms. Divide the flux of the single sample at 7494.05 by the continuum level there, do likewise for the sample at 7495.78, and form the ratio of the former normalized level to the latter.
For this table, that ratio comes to 0.993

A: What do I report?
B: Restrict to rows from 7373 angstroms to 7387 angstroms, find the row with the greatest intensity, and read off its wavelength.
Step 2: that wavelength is 7374.23 angstroms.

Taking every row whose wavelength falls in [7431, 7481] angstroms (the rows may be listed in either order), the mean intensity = 40.9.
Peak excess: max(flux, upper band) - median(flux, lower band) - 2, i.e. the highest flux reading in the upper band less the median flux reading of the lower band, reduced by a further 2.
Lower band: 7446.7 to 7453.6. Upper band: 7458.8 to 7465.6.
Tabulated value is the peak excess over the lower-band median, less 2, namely -3.0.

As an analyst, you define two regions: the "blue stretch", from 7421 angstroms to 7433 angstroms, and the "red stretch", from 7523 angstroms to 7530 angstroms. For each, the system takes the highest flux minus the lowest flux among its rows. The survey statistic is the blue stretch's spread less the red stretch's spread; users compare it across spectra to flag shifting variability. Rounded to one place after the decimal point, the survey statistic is 1.6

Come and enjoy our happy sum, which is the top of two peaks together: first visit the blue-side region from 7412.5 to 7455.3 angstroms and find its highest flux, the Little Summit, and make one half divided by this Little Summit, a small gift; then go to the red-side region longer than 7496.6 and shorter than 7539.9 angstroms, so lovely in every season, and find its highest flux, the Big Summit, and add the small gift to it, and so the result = 42.5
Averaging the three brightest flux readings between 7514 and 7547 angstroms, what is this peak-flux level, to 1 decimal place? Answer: 42.6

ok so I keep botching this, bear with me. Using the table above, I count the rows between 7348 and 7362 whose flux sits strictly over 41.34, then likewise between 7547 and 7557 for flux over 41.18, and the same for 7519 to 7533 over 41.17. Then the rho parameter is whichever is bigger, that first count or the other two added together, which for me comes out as 14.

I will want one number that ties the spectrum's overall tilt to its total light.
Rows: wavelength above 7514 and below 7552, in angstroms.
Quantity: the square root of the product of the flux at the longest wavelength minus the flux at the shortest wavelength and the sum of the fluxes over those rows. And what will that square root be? 36.2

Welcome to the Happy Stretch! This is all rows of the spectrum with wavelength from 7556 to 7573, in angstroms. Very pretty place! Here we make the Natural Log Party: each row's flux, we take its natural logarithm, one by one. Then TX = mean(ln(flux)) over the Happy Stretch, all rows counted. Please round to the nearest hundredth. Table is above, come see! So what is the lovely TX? 3.73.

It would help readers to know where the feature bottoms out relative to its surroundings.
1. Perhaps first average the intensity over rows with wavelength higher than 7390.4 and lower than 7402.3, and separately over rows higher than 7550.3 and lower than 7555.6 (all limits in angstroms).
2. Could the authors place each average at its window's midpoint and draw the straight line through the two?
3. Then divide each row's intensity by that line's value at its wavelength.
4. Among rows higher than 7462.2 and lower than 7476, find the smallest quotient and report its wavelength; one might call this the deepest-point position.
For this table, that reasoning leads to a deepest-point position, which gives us 7463.05 angstroms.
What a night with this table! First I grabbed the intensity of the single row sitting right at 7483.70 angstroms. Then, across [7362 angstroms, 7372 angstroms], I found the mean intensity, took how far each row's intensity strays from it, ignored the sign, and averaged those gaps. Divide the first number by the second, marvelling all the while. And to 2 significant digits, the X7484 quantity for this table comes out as 75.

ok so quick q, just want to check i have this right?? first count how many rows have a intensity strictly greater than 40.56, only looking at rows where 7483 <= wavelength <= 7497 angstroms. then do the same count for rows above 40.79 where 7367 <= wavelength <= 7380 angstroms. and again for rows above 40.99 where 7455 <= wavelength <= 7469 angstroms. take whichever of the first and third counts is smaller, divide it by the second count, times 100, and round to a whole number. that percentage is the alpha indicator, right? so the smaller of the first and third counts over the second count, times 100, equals 14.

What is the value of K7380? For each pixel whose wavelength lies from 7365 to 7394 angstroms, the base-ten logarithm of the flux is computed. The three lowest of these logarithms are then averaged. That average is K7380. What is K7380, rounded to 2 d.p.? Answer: 1.60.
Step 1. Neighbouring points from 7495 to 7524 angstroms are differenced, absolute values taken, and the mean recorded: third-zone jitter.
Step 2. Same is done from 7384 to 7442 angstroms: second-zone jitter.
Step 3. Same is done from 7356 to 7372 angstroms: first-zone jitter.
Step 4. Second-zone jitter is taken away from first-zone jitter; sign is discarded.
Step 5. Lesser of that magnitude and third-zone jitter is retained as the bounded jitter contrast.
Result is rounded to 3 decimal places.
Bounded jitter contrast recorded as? 0.062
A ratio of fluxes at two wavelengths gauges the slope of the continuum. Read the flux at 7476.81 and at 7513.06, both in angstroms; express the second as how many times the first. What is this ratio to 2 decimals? 0.97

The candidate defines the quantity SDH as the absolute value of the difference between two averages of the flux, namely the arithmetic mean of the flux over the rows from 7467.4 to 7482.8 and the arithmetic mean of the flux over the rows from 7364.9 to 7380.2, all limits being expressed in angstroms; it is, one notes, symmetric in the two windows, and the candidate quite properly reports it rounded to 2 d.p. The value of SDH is 0.16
